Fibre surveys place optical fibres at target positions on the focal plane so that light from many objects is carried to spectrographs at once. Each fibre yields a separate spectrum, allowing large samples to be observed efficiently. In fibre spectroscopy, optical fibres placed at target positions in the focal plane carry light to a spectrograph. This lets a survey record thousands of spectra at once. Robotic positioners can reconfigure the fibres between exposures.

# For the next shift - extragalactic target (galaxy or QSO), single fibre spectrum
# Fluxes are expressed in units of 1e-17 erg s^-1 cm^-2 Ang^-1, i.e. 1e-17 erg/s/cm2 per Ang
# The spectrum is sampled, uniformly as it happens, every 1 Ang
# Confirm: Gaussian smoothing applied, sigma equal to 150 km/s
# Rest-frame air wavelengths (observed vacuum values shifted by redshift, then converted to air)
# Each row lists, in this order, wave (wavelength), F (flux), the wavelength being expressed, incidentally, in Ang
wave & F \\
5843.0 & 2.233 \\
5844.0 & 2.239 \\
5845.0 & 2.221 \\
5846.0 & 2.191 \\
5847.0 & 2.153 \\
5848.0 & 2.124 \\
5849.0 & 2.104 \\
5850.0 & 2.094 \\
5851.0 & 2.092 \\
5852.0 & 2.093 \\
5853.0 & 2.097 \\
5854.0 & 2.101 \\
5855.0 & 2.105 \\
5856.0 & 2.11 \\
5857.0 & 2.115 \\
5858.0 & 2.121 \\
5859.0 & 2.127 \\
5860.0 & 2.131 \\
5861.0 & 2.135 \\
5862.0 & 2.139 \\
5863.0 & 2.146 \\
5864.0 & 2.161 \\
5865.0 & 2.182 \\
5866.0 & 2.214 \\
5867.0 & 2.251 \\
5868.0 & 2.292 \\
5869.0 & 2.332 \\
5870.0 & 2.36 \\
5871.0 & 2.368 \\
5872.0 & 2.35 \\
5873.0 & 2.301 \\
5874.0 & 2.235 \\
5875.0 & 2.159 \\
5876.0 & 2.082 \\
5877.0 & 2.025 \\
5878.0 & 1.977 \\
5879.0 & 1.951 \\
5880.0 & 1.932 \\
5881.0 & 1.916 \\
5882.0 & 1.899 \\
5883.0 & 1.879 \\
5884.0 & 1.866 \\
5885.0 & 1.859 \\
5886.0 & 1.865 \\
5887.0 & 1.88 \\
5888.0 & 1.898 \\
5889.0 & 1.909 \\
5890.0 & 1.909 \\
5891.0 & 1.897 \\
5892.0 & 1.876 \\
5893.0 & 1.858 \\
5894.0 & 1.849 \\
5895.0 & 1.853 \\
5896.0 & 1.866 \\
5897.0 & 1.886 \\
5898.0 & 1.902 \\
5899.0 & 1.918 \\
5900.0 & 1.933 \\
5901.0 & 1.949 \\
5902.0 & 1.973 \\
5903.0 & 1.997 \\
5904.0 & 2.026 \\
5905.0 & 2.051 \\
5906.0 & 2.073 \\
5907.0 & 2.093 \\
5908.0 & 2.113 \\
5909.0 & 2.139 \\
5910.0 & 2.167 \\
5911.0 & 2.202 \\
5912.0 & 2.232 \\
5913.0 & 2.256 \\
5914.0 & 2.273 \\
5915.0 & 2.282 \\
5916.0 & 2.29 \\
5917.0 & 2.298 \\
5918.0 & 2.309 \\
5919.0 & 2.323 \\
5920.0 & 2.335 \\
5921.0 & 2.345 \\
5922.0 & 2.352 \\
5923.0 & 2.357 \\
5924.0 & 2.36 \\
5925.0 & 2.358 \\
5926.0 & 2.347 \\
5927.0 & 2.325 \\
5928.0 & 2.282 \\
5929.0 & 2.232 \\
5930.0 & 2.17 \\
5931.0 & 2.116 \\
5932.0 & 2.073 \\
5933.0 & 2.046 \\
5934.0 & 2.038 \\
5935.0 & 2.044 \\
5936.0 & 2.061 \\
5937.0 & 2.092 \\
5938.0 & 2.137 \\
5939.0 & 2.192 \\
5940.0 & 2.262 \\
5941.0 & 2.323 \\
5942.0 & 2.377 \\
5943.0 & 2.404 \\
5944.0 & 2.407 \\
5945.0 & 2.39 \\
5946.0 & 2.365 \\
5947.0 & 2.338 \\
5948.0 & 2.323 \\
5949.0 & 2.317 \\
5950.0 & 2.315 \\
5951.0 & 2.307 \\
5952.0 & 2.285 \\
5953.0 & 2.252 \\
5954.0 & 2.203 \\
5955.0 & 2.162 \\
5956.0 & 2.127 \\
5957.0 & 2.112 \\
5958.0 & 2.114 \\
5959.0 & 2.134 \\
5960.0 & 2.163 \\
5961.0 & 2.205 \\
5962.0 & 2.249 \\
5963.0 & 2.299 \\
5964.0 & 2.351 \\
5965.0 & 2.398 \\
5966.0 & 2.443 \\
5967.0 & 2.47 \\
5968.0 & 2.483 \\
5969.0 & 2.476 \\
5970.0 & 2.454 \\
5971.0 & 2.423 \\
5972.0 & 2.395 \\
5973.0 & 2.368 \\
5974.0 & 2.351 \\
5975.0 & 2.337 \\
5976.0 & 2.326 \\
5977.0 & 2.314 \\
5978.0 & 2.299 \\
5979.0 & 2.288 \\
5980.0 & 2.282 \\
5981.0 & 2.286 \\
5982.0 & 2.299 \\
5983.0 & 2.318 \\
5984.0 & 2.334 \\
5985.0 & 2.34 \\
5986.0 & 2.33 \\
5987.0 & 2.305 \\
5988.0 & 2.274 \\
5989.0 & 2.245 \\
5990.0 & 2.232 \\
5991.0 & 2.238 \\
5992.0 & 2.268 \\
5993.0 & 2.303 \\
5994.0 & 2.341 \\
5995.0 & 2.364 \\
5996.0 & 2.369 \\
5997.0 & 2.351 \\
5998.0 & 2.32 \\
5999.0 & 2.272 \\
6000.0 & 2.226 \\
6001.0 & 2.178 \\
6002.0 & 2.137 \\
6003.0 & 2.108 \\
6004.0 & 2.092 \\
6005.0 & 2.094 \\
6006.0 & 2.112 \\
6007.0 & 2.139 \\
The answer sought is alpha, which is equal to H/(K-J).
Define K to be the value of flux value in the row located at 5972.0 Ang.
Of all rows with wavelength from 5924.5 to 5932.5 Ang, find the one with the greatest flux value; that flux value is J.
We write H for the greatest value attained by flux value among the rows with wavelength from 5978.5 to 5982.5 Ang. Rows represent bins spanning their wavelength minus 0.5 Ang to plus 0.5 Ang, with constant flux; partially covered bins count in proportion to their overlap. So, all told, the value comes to 62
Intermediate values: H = 2.299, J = 2.358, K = 2.395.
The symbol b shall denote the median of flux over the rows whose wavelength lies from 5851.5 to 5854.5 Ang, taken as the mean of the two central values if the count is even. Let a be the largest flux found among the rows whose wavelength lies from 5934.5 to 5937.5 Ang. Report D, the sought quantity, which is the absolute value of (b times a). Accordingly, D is 4.4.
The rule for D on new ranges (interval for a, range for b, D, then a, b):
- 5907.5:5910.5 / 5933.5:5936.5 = 4.4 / 2.167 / 2.04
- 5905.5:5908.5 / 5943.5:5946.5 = 5.1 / 2.113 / 2.39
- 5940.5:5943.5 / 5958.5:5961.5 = 5.2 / 2.404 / 2.16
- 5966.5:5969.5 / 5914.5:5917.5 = 5.7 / 2.483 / 2.29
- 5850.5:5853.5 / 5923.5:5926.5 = 4.9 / 2.097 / 2.36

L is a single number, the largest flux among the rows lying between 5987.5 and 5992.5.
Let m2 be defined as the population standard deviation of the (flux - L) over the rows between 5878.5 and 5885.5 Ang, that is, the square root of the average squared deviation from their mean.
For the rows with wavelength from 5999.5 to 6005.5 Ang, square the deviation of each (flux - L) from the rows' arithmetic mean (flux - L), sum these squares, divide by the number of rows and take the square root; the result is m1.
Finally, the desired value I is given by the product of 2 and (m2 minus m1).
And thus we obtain -0.03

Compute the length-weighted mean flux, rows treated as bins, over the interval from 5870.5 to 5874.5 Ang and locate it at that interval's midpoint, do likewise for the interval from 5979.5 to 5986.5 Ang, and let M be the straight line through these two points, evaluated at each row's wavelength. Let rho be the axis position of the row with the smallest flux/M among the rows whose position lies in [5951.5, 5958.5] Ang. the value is 5957.0 Ang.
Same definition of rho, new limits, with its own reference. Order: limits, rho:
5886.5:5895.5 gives 5894.0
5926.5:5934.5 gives 5934.0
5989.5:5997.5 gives 5990.0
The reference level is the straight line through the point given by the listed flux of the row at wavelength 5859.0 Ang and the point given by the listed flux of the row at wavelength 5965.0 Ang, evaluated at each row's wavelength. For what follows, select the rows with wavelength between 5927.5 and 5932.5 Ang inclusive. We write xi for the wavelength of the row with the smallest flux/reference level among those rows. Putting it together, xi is 5932.0 Ang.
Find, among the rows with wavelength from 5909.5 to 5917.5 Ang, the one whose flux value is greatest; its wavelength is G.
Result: 5917.0 Ang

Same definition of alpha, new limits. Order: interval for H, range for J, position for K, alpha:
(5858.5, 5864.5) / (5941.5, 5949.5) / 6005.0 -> -7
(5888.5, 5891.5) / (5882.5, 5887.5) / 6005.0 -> 9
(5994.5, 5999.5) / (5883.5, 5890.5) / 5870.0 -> 5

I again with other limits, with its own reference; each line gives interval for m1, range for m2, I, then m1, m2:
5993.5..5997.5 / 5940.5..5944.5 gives 0.05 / 0.01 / 0.03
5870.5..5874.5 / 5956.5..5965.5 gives 0.10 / 0.05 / 0.10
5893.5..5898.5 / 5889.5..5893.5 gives 0.00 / 0.02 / 0.02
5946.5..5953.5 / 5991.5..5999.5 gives 0.02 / 0.03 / 0.04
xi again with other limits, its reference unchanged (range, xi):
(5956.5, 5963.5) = 5958.0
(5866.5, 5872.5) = 5867.0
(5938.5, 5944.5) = 5939.0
